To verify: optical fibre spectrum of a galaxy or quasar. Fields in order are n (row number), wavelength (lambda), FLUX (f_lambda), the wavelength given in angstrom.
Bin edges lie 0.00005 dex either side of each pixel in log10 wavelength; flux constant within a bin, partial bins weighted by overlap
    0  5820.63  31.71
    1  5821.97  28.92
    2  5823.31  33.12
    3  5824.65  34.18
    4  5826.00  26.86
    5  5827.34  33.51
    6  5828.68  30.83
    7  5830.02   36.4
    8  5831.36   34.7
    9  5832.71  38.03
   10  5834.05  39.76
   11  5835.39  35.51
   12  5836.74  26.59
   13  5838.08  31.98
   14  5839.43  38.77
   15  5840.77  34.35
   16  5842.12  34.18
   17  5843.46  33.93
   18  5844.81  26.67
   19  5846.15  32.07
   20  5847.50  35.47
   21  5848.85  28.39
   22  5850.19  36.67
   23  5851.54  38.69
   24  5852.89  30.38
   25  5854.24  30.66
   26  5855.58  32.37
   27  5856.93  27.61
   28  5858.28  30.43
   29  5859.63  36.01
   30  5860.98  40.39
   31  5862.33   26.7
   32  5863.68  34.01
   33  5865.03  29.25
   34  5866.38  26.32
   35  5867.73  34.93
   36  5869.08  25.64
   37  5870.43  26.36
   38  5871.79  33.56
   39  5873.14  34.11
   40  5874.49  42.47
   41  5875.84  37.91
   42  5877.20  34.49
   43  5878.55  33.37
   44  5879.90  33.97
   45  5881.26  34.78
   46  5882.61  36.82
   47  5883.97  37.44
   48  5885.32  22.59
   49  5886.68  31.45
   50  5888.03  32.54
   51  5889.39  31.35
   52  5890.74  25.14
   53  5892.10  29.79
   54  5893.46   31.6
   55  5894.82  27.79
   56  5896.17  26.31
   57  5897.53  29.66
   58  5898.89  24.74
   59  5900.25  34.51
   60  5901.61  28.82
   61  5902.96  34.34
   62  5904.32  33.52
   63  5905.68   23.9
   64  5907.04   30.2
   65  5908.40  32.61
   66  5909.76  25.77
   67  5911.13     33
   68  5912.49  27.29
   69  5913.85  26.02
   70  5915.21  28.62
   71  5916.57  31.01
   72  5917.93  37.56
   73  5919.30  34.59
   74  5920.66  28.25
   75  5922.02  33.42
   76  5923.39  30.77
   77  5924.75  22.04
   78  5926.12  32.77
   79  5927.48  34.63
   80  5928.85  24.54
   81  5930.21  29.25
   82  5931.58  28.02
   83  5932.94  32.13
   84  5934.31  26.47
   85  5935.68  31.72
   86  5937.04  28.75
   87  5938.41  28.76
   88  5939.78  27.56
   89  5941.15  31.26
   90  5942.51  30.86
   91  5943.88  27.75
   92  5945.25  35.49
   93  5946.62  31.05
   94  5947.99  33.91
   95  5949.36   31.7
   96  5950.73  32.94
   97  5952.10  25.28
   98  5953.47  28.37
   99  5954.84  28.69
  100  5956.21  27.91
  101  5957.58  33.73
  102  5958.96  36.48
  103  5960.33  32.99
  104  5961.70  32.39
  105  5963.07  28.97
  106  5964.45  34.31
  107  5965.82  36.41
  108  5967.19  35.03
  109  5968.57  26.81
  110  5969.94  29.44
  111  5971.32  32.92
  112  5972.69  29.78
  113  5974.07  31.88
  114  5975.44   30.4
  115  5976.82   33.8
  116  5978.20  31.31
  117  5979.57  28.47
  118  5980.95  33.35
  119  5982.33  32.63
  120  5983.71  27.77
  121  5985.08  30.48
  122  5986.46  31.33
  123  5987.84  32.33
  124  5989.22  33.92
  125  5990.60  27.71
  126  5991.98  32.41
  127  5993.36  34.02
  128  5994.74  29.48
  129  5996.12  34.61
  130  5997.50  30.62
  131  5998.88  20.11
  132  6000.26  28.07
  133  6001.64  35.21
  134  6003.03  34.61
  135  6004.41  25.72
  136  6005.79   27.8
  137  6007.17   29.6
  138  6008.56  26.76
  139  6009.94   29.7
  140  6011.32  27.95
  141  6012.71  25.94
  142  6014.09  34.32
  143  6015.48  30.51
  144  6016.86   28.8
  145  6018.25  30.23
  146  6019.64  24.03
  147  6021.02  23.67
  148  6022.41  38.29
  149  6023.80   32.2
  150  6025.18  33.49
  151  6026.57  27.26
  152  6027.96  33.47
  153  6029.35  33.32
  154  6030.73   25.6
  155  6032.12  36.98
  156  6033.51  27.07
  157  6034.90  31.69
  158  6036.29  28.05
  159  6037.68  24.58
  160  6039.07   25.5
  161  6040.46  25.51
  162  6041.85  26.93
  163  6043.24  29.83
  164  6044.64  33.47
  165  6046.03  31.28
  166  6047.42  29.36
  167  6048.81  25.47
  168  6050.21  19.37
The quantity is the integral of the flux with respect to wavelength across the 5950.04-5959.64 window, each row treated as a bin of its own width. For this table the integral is 293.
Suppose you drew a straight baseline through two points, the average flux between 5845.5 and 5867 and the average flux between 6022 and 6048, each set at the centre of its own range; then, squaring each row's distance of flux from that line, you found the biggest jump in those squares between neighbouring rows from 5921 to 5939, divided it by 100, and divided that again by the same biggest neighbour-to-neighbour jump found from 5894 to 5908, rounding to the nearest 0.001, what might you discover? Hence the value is 0.015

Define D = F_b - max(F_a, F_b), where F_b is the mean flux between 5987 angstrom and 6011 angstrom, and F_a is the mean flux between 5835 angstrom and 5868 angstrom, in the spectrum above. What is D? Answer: -2.3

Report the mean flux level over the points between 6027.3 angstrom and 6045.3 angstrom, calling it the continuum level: 29.4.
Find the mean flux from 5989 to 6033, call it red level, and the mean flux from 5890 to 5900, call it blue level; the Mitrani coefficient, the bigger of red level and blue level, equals 30.2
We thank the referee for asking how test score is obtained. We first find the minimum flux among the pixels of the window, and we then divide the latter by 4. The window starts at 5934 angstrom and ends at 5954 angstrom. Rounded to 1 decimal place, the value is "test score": 6.3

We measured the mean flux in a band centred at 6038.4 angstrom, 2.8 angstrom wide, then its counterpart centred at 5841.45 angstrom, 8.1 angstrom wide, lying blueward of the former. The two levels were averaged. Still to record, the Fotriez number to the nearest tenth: 29.2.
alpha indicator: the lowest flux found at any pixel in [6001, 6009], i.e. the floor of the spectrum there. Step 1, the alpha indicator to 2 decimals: 25.72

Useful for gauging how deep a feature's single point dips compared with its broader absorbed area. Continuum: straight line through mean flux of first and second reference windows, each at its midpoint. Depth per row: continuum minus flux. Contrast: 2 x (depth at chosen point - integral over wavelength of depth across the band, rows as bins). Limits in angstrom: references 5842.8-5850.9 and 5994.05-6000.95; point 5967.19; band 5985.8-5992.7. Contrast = 27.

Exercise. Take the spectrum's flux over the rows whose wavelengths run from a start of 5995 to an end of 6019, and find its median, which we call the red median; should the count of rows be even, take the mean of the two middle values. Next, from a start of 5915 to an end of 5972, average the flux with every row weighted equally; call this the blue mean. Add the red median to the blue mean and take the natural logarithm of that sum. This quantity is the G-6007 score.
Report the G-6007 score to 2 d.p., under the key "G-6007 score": 4.10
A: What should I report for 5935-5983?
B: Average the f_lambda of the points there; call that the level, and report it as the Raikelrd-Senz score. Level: 31.2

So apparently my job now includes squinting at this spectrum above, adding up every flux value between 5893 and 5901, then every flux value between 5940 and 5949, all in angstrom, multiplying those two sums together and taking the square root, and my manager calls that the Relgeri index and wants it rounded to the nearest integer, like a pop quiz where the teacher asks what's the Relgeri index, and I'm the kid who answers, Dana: 182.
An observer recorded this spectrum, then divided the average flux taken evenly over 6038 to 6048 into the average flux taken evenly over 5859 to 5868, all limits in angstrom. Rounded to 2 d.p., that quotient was 1.13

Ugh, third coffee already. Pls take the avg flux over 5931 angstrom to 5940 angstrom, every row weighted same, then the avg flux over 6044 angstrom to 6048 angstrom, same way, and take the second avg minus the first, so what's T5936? 2.3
